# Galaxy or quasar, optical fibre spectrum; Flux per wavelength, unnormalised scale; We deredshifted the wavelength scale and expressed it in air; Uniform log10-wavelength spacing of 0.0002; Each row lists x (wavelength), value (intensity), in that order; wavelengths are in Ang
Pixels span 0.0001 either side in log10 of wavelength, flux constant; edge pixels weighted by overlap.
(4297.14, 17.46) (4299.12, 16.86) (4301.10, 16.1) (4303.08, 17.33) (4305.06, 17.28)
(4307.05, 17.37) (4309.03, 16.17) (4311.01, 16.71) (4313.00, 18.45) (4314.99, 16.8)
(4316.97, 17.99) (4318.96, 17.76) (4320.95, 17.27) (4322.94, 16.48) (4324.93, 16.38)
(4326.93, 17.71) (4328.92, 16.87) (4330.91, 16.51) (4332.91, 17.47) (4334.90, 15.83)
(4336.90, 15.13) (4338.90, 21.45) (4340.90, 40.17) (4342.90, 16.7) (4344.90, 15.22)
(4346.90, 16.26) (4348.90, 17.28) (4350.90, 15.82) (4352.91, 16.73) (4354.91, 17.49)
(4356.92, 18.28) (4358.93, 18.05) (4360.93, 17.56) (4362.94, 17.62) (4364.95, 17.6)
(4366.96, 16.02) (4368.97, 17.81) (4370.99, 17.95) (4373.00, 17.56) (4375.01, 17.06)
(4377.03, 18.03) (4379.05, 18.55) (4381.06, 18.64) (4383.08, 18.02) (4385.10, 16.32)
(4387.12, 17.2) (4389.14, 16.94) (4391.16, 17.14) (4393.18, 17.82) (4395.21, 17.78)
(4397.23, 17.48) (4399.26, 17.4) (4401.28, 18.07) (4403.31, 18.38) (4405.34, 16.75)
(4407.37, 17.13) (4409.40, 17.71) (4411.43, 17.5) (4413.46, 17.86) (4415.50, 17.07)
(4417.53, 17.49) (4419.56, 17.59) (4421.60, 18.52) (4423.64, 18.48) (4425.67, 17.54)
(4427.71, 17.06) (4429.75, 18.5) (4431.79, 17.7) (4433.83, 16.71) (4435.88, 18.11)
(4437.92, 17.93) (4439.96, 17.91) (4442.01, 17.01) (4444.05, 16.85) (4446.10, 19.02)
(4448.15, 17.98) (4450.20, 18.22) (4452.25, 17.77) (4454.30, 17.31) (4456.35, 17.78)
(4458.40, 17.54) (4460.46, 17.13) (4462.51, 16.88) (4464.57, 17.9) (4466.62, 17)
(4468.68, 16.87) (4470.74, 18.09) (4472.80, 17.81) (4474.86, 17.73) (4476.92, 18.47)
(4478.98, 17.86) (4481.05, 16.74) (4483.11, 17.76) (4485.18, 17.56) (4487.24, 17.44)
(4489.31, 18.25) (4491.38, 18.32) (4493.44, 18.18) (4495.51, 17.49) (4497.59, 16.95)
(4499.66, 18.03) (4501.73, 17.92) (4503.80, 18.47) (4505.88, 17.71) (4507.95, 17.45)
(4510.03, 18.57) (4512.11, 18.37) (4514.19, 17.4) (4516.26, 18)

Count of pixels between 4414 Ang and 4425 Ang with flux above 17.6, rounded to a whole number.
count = 2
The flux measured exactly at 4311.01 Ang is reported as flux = 16.71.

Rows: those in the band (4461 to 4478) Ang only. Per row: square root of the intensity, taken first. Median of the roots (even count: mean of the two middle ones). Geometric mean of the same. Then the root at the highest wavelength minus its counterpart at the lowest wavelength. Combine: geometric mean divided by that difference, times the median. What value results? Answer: 93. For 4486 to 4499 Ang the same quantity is -301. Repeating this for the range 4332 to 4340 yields 38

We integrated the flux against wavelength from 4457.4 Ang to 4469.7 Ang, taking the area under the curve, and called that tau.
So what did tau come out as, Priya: 212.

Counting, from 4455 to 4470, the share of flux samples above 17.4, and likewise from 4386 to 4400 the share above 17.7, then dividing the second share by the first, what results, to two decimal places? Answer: 0.67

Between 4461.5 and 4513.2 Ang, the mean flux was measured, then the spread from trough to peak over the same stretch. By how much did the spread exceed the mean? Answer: -15.9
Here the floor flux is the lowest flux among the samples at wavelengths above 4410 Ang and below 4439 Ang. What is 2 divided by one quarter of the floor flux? 0.479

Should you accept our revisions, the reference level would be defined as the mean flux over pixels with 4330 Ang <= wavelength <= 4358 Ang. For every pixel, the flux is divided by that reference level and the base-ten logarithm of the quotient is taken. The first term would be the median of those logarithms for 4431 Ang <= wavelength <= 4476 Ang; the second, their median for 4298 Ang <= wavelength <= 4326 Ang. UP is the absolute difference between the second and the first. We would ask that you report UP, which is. 0.017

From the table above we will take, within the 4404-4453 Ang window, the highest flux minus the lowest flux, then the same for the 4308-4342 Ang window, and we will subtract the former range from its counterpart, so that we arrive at 23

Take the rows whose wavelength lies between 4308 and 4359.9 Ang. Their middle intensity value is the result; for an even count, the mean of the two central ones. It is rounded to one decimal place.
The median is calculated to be 16.8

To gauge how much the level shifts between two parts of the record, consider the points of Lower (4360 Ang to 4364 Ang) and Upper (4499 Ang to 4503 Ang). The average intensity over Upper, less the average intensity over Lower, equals 0.4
